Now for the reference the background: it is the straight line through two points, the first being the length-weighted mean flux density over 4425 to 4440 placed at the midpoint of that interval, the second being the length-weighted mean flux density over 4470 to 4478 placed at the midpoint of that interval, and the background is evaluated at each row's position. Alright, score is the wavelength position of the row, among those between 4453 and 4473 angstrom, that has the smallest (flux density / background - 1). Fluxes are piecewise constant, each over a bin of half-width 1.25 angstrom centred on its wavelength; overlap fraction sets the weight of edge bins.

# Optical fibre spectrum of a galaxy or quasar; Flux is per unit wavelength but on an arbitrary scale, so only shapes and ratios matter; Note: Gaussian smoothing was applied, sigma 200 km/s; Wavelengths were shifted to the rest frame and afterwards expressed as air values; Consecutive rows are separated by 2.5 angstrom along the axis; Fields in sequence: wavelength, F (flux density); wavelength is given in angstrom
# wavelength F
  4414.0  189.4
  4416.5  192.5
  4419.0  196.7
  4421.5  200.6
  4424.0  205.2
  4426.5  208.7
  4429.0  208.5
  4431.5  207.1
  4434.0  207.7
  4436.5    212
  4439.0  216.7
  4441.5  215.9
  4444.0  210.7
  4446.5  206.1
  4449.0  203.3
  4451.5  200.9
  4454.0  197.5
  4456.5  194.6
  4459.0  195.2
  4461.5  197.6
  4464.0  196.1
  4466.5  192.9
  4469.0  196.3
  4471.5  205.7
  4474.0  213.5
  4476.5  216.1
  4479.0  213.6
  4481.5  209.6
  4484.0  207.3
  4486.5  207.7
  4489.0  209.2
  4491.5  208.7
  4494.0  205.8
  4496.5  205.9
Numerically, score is 4466.5 angstrom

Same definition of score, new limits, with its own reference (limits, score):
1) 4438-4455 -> 4454.0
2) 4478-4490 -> 4484.0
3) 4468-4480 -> 4469.0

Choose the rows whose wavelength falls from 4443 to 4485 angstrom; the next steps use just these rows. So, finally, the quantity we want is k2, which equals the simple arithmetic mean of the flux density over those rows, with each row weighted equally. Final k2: 203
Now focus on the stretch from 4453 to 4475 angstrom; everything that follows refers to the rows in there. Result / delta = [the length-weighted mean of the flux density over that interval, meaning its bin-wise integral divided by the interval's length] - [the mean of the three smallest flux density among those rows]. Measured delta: 4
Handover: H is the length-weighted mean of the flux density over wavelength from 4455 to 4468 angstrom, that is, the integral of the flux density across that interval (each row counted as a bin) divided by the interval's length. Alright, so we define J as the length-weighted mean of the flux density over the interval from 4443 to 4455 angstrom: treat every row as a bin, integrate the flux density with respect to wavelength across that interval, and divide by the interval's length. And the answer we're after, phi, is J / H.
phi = 1.04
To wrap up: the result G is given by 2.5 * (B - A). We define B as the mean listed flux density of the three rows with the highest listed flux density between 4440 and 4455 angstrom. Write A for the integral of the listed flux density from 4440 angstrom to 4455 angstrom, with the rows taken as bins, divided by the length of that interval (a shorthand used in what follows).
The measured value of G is 12.1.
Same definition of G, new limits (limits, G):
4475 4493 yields 7.0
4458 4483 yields 26.5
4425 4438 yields 2.1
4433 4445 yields 5.3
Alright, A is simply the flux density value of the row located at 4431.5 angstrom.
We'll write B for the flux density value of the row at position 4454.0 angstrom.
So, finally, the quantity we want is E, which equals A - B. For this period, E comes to 9.6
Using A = 207.1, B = 197.5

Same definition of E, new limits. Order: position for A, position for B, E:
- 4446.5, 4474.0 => -7.4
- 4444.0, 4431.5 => 3.6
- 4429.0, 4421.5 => 7.9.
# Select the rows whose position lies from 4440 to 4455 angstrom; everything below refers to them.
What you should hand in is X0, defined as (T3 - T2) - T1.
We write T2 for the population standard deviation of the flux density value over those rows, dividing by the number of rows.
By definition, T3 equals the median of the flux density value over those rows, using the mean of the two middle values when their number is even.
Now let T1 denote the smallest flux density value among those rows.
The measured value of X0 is 1.1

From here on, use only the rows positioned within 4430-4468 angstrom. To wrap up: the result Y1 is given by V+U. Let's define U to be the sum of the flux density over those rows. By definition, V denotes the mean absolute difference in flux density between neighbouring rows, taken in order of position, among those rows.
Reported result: 3057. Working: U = 3054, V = 2.81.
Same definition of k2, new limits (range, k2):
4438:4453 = 209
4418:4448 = 208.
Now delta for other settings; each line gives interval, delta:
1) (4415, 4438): 8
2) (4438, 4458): 8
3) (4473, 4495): 3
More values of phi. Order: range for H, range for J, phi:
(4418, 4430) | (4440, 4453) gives 1.02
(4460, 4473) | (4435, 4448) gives 1.07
